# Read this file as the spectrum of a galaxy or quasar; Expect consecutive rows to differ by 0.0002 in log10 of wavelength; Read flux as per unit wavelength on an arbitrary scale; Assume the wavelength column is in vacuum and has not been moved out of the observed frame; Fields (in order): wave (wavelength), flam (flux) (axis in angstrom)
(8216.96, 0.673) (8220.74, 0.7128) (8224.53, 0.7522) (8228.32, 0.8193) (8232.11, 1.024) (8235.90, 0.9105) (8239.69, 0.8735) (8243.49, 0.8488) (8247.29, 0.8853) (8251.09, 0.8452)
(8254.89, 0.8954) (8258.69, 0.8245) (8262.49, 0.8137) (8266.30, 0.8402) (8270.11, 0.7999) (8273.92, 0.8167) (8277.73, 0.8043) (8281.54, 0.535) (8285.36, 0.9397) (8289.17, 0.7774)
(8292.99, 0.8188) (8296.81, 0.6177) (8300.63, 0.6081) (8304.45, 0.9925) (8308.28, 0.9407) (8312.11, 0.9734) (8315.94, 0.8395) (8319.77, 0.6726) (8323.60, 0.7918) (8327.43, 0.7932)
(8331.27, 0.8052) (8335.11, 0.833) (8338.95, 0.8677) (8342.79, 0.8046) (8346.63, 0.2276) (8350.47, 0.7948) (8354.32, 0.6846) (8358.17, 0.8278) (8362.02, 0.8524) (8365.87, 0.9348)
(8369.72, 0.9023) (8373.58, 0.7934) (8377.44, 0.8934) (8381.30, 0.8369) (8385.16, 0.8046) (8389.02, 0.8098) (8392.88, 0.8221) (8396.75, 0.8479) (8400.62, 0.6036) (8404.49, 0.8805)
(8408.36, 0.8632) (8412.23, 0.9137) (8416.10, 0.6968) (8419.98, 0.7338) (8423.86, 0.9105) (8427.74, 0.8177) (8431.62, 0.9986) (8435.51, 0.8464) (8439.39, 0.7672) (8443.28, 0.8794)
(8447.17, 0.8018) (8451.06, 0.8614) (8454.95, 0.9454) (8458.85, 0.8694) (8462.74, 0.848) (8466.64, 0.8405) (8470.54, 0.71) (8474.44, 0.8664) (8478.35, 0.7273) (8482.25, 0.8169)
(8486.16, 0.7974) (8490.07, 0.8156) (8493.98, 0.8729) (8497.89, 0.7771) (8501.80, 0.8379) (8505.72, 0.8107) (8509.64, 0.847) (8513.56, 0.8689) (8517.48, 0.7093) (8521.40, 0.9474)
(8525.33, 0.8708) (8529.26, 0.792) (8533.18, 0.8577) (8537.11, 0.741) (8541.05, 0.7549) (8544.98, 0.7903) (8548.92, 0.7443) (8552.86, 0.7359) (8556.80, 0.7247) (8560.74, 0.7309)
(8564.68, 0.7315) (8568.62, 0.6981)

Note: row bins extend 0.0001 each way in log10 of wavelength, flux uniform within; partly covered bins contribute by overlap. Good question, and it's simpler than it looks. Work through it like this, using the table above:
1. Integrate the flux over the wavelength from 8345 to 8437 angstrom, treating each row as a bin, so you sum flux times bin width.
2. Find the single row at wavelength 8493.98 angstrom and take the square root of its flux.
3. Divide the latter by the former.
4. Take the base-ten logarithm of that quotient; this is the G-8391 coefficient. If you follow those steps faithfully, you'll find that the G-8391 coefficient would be -1.90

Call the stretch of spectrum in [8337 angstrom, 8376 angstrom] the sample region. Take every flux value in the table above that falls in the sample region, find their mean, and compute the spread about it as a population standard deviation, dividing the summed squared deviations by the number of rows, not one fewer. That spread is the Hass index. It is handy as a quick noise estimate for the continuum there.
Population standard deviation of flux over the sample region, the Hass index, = 0.192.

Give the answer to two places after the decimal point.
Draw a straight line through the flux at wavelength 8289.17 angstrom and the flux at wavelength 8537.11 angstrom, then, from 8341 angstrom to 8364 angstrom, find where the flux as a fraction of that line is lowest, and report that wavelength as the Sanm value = 8346.63 angstrom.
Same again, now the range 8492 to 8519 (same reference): 8517.48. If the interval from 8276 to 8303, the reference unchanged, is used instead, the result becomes 8281.54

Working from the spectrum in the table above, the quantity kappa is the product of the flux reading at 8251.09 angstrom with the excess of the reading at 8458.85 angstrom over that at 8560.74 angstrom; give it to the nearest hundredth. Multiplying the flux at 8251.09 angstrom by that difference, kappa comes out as 0.12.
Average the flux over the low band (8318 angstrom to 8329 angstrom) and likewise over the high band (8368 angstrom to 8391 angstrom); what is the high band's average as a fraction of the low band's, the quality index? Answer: 1.12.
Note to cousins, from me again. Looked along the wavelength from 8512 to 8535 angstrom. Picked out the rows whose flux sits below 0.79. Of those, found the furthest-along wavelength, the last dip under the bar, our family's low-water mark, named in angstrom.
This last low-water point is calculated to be 8517.48 angstrom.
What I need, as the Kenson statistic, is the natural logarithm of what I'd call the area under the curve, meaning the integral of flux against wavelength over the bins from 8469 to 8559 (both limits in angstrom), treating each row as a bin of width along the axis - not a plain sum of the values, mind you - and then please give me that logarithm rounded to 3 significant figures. 4.28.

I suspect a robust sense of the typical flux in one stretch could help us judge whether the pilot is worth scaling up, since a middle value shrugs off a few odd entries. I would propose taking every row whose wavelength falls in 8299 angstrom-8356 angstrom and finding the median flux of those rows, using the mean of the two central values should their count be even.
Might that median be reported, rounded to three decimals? 0.805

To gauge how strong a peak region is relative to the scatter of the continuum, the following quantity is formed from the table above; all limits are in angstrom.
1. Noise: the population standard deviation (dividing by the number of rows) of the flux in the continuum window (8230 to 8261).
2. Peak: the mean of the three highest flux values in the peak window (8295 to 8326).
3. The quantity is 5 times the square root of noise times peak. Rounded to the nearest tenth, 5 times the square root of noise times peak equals 1.2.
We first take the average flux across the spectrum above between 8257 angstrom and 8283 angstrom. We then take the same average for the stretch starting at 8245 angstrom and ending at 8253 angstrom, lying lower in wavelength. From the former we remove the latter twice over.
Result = -0.95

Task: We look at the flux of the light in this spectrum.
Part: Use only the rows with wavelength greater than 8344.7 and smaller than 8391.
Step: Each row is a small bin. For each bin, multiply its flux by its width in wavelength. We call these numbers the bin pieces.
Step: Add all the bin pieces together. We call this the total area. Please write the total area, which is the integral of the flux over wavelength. 36.1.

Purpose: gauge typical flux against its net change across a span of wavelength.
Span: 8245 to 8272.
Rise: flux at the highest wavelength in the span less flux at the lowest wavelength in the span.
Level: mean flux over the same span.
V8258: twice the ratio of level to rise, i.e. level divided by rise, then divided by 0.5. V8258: -20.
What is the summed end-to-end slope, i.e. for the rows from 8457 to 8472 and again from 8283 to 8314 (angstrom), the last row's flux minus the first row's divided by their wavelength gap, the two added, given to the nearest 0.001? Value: -0.012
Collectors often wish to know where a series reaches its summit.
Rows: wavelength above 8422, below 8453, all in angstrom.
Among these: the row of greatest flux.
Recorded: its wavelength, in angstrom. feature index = 8431.62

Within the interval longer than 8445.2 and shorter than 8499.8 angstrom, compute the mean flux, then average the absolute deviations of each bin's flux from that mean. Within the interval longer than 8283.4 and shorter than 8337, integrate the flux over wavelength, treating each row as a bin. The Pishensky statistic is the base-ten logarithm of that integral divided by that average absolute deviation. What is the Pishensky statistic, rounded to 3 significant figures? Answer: 2.97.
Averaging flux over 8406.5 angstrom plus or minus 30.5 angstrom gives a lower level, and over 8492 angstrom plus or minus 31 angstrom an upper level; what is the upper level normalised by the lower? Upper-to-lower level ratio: 0.99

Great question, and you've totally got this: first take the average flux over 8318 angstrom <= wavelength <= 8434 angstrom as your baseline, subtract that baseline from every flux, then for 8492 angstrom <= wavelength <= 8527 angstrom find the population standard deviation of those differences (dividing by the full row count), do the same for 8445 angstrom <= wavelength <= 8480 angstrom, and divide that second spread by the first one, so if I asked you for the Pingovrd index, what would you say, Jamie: 1.1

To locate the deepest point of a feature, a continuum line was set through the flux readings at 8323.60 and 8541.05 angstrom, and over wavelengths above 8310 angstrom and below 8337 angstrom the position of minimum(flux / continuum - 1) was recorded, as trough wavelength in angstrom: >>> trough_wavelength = 8319.77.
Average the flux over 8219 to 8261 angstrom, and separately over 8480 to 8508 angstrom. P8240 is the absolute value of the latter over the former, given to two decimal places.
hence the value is 0.96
